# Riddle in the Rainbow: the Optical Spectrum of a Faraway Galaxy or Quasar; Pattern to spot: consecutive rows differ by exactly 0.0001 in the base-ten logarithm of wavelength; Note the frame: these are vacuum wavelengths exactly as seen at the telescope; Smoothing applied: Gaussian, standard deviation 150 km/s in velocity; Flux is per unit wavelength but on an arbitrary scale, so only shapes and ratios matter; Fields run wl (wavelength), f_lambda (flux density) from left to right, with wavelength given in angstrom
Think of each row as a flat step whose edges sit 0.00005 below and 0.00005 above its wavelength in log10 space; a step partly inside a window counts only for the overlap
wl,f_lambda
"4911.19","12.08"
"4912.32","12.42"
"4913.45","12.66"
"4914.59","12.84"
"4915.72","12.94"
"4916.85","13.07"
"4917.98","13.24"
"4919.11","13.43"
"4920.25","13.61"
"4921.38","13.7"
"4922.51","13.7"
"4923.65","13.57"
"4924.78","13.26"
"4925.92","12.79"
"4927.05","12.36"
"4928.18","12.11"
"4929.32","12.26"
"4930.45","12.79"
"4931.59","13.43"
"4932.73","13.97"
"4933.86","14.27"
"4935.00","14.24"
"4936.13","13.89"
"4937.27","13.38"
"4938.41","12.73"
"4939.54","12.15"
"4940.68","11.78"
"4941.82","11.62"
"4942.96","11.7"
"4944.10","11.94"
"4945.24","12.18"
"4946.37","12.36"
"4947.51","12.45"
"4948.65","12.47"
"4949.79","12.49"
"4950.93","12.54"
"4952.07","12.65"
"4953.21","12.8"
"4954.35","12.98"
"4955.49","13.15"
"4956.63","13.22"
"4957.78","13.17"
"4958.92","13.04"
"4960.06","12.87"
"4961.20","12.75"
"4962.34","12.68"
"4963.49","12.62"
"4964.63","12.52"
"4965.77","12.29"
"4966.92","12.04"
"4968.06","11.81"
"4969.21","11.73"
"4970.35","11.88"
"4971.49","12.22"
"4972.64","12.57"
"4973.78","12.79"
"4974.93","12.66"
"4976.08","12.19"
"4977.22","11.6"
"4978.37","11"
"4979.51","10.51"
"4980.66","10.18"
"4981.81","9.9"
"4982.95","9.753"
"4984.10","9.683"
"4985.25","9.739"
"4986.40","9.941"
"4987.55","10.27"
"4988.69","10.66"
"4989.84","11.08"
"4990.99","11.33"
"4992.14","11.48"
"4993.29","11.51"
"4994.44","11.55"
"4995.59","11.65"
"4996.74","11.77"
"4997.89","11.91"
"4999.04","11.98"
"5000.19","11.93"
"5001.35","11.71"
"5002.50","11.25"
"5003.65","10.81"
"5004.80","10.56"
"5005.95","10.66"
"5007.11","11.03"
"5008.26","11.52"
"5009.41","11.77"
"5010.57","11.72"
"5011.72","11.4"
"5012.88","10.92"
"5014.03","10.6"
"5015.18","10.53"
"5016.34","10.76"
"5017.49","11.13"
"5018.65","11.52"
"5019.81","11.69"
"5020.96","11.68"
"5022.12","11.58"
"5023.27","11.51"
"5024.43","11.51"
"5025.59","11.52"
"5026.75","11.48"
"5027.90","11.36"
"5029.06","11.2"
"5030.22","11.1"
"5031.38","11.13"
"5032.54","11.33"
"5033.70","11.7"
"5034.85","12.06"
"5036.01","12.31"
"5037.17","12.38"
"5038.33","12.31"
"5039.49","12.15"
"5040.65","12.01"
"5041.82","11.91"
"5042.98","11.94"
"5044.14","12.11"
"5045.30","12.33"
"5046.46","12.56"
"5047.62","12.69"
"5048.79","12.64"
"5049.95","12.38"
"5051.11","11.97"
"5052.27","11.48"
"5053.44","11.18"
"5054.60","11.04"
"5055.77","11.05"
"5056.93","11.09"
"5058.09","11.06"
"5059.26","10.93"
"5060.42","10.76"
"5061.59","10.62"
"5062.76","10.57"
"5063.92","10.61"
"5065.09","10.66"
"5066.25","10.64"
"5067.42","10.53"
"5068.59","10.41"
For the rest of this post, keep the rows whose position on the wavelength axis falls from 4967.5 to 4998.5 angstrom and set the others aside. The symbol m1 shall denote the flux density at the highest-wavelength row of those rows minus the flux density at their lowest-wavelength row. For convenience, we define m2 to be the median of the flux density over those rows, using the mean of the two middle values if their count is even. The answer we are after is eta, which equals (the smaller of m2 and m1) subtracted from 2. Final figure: 1.9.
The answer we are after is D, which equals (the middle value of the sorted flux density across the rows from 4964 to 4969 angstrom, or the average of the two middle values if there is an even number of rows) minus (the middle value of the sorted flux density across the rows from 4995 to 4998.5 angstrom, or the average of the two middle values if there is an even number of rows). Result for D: 0.4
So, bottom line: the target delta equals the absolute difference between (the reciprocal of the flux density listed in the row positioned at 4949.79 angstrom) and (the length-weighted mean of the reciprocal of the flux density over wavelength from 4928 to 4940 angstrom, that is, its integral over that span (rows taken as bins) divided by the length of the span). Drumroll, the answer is 0.004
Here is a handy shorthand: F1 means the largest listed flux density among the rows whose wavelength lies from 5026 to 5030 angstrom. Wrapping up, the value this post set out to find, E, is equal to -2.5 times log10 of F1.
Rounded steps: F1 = 11.48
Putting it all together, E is -2.65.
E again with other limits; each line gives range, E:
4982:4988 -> -2.53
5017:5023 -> -2.67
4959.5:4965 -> -2.77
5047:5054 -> -2.76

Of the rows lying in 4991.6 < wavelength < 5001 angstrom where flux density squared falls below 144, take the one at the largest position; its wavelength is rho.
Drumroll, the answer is 5000.19 angstrom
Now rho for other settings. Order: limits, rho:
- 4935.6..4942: 4941.82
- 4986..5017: 5016.34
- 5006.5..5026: 5025.59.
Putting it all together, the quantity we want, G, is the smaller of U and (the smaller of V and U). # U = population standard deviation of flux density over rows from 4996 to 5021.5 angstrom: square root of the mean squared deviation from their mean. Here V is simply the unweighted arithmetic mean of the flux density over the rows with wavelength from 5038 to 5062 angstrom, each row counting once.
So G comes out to 0.49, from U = 0.49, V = 11.7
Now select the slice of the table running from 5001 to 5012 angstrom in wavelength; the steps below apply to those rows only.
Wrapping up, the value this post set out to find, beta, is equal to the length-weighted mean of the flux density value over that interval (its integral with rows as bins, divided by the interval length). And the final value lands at 11.2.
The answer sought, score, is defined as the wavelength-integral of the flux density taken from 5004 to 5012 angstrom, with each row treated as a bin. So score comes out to 90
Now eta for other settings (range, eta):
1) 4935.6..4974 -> 3.1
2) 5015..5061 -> 1.8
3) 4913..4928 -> 2.3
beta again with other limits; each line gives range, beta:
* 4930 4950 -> 12.8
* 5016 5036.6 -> 11.5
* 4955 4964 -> 12.9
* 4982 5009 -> 11.0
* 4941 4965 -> 12.6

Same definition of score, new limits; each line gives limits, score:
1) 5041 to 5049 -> 98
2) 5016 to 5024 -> 91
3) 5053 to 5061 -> 88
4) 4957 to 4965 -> 103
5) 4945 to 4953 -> 100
